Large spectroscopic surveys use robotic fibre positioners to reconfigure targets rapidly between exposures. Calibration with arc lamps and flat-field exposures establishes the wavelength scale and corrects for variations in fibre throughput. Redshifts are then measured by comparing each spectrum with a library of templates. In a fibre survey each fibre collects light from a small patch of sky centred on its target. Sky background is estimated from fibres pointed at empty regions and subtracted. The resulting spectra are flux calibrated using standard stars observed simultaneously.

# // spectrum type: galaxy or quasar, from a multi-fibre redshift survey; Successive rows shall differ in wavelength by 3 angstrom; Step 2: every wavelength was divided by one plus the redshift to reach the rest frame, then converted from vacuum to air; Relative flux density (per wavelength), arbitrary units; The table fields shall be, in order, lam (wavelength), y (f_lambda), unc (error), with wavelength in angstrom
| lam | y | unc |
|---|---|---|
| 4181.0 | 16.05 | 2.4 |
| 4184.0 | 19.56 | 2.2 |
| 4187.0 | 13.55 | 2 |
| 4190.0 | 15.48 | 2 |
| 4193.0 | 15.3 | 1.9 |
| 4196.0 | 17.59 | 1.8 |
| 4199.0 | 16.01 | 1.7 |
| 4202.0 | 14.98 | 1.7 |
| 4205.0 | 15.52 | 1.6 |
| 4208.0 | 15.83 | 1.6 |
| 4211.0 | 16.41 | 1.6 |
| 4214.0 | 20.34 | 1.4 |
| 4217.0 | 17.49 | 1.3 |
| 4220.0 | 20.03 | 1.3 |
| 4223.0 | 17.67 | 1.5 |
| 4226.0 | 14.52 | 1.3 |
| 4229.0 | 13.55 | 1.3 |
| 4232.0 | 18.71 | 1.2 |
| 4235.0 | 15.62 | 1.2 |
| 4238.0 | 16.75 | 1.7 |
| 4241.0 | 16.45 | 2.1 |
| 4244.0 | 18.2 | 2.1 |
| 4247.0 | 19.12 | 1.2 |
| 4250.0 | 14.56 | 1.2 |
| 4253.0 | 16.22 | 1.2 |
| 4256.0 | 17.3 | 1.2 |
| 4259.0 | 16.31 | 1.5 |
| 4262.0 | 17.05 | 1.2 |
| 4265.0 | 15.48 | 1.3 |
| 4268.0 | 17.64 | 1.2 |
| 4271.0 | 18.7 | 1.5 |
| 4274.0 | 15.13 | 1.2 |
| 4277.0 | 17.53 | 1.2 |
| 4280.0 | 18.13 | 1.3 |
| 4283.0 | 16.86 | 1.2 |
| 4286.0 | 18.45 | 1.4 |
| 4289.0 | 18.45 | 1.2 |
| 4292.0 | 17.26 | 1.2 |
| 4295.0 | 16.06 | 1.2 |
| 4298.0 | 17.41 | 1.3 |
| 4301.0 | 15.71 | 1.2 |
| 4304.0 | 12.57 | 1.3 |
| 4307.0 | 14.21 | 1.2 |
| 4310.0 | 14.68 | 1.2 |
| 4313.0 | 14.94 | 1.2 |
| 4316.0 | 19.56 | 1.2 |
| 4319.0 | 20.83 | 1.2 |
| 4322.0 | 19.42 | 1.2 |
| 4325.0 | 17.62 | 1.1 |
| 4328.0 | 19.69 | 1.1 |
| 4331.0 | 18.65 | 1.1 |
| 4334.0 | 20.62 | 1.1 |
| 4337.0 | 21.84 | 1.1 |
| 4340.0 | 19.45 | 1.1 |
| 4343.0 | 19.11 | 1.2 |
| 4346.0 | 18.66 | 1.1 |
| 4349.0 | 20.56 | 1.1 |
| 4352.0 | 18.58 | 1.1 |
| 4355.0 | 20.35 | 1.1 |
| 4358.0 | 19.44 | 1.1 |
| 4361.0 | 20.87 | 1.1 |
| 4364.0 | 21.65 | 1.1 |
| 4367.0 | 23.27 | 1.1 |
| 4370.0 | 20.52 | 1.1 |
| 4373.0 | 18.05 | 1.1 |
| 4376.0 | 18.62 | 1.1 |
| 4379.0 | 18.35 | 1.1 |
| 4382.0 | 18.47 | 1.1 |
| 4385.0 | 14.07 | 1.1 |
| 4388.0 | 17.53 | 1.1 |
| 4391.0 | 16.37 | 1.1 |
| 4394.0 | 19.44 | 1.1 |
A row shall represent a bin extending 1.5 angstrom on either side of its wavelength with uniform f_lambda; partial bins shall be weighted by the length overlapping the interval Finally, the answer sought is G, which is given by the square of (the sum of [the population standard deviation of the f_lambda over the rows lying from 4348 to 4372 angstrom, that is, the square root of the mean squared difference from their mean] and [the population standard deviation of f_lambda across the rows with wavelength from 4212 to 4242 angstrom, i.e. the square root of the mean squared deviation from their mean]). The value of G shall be 12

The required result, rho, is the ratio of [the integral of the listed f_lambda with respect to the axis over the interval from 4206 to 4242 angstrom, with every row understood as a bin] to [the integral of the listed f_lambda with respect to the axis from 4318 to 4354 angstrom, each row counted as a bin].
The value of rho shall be 0.86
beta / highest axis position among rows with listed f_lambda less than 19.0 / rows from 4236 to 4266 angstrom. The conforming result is 4265.0 angstrom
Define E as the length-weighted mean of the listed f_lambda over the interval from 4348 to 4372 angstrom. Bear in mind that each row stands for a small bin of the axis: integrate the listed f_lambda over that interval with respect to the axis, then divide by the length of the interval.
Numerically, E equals 20.6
